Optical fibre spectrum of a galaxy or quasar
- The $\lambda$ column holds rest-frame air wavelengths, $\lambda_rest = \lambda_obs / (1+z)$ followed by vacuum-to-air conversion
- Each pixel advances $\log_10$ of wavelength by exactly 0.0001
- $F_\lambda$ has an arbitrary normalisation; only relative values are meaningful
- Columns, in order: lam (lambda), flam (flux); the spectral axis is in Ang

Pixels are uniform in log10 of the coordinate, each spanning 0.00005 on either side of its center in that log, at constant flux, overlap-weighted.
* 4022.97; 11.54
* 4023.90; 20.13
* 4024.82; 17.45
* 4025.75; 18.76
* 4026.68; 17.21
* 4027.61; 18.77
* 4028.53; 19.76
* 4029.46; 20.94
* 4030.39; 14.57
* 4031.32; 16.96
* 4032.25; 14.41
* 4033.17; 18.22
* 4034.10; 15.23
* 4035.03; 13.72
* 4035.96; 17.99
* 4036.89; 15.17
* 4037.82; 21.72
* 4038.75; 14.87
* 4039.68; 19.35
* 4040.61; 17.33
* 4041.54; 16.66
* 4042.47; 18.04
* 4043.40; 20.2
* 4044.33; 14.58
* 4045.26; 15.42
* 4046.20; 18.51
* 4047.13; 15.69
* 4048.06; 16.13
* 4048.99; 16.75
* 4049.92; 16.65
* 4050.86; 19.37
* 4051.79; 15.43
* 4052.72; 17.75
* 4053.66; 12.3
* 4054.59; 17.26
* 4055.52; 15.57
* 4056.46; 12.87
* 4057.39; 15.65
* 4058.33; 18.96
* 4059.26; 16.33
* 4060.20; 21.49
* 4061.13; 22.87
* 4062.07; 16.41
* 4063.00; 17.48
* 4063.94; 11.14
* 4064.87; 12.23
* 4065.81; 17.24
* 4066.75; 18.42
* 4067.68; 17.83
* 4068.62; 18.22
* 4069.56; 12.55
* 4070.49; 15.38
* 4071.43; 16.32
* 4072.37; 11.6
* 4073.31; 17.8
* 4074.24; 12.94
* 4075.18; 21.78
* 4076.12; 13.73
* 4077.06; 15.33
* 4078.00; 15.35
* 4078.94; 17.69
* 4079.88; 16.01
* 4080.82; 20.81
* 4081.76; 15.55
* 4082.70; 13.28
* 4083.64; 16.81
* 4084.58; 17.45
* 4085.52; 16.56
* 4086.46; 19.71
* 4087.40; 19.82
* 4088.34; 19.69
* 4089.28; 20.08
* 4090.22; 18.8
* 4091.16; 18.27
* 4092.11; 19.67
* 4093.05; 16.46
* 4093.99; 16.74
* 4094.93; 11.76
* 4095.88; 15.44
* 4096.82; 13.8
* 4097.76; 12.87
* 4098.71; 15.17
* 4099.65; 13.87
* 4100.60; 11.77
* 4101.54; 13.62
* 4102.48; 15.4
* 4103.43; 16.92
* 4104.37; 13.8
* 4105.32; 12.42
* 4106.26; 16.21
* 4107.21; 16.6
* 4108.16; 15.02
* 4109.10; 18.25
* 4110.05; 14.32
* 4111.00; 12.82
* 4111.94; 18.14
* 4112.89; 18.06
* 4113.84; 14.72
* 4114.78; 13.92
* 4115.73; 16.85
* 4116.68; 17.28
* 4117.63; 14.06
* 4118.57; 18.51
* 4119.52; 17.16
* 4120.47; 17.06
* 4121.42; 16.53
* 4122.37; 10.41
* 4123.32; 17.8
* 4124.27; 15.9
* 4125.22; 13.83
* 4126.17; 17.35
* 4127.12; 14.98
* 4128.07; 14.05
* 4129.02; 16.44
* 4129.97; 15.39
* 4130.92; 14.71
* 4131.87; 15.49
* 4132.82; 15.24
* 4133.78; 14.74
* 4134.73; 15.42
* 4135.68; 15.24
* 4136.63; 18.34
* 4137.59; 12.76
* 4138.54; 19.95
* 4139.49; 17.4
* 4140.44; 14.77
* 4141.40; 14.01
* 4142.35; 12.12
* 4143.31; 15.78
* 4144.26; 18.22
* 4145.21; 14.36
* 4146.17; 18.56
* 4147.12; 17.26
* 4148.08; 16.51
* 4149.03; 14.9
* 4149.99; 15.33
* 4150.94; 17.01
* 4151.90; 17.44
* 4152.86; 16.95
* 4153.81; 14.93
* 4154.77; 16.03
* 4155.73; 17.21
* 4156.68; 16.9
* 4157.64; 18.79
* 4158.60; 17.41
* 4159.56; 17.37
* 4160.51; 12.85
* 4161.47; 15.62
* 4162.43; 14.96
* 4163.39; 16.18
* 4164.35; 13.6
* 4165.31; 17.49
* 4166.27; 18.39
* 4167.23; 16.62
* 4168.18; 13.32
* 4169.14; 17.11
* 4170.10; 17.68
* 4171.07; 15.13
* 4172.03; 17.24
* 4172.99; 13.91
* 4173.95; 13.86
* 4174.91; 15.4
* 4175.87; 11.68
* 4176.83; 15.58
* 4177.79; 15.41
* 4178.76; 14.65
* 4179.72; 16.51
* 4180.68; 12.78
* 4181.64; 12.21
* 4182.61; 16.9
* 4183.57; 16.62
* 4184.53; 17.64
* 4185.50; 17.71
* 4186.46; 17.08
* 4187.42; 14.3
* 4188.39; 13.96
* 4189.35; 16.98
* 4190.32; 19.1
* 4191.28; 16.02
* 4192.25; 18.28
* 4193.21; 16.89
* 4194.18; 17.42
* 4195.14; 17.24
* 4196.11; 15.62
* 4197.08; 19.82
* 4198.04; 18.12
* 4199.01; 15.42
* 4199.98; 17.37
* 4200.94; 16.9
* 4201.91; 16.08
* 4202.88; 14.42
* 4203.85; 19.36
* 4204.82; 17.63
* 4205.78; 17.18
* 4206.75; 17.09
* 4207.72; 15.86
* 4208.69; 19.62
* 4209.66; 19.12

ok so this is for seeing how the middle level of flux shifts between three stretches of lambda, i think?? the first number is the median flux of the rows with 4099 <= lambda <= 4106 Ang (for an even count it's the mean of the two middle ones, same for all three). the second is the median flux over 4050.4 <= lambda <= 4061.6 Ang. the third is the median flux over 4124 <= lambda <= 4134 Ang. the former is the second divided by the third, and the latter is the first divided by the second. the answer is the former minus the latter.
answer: 0.28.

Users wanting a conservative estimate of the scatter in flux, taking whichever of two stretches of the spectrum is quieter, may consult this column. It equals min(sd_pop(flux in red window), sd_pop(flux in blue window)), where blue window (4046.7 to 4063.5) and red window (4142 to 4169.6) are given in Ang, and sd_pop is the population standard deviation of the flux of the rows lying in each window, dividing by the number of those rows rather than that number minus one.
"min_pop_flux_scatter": 1.7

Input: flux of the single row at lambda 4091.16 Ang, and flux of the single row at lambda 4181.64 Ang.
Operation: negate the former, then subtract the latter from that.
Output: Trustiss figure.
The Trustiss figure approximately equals -30.5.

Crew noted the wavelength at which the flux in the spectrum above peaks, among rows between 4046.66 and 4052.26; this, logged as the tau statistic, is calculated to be 4050.86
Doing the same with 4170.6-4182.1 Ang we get 4172.03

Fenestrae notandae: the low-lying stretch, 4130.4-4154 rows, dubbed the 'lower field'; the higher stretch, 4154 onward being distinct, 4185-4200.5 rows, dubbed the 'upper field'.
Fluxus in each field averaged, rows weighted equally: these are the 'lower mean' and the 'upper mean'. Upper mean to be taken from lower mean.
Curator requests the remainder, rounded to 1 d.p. -1.1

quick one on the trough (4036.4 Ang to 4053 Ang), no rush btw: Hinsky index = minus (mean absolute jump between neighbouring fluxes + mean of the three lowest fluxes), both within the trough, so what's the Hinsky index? -17.6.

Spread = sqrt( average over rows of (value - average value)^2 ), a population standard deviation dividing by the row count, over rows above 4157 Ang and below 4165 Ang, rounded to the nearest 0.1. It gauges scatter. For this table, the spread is 1.9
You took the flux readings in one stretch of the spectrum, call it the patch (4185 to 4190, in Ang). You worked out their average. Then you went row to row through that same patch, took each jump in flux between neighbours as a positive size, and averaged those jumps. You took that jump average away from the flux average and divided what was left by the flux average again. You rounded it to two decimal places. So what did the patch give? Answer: 0.89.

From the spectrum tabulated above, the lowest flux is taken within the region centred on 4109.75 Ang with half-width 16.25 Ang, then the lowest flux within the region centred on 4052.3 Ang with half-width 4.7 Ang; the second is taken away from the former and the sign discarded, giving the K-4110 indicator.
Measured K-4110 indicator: 1.9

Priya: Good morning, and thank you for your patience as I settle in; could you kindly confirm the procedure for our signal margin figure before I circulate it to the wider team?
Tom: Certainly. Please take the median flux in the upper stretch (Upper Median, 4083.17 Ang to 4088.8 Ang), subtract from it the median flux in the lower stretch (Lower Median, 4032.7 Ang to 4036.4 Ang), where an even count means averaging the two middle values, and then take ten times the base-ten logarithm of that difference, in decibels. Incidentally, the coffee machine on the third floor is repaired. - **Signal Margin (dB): 2.9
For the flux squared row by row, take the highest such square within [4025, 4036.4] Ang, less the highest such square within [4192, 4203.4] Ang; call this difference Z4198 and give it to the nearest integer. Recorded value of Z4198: 46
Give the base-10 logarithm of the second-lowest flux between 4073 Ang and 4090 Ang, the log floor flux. 1.123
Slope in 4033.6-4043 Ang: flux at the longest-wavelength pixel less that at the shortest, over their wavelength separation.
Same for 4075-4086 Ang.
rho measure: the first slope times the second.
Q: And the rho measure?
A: -0.17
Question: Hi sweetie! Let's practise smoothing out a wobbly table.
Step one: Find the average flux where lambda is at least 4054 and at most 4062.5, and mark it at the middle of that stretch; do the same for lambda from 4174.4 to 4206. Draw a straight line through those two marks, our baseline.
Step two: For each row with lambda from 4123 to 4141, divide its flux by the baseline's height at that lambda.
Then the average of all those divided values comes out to 0.94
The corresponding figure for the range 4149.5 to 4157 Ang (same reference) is 0.99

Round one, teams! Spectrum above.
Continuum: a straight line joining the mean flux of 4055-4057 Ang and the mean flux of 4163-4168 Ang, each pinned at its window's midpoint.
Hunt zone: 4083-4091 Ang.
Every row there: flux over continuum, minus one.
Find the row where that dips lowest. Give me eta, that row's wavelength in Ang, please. 4085.52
